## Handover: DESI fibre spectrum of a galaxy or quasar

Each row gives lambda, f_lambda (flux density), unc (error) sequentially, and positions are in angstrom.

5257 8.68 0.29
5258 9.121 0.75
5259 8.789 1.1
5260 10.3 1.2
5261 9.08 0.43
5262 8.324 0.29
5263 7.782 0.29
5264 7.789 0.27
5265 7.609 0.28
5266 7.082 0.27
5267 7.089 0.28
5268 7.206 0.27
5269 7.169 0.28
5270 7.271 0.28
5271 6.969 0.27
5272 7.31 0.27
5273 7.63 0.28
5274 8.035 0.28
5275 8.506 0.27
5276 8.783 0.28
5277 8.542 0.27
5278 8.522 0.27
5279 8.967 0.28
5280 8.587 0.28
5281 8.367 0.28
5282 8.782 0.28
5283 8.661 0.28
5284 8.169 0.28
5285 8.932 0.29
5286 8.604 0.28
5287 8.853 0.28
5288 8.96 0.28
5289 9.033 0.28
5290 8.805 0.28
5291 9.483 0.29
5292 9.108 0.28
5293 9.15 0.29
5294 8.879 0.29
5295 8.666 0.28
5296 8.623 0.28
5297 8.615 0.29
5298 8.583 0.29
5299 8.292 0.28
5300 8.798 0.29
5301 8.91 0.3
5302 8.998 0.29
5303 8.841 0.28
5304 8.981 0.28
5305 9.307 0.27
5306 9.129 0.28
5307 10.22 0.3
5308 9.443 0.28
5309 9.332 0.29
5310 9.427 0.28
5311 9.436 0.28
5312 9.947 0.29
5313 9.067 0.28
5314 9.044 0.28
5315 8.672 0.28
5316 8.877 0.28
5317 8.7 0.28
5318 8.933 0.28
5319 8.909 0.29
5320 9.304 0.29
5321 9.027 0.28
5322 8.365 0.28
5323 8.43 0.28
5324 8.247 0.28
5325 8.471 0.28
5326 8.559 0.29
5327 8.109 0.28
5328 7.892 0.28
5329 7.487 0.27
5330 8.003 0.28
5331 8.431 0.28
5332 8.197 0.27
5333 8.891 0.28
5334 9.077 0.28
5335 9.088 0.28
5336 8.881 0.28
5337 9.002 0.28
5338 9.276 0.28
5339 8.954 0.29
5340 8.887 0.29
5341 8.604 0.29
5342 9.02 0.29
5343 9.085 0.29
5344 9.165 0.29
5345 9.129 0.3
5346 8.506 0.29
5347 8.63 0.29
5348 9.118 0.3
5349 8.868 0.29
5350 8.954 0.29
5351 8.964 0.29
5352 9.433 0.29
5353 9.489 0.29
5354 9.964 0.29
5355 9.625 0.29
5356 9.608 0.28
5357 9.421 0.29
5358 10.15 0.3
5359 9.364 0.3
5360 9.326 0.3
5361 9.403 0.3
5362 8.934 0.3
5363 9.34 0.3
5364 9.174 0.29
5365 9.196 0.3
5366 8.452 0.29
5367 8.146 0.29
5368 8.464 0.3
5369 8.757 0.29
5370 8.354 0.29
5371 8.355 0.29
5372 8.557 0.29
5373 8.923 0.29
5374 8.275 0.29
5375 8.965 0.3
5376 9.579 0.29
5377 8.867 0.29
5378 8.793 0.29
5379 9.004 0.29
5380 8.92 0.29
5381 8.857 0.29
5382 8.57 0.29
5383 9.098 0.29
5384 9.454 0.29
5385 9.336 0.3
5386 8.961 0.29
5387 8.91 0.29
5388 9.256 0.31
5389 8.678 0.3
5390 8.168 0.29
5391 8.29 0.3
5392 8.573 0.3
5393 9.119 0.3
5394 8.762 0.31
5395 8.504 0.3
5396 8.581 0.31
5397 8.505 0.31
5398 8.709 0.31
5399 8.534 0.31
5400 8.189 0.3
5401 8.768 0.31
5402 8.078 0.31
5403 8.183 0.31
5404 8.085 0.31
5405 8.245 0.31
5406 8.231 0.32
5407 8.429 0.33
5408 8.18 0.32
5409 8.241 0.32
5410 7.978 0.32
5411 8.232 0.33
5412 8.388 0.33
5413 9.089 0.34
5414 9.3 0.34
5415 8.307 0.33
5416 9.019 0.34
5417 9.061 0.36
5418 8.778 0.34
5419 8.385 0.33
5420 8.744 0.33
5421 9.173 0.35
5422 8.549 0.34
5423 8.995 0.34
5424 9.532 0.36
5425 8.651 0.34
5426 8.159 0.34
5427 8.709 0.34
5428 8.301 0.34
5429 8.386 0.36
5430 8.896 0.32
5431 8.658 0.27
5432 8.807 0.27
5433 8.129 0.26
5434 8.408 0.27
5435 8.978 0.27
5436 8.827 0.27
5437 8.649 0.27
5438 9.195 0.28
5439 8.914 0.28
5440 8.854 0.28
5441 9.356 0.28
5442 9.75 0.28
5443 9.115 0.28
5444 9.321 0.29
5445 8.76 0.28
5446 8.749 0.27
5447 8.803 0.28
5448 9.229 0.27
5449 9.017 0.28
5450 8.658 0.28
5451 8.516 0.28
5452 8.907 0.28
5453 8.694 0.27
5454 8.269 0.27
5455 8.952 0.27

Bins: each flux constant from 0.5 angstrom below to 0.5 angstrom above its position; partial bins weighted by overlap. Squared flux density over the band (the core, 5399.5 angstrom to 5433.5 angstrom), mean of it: 73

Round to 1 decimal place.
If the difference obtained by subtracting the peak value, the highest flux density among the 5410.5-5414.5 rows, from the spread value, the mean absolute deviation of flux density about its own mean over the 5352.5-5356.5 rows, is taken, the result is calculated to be -9.2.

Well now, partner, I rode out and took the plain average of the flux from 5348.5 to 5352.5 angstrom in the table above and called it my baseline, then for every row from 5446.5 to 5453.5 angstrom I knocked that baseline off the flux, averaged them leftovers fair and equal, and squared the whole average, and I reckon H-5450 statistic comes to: 0.05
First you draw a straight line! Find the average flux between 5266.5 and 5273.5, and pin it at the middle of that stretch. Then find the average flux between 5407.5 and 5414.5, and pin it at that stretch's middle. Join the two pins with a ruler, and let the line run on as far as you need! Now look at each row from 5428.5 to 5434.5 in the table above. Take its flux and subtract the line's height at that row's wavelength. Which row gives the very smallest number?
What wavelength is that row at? 5433 angstrom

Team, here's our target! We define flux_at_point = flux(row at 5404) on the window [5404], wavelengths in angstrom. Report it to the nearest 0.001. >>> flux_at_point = 8.085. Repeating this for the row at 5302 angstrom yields 8.998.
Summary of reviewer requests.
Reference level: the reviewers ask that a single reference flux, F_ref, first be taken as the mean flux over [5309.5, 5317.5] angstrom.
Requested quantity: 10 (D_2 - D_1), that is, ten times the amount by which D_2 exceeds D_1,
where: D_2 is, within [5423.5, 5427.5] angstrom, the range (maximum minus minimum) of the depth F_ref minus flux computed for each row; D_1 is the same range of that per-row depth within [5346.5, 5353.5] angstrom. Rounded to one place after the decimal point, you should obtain 5.1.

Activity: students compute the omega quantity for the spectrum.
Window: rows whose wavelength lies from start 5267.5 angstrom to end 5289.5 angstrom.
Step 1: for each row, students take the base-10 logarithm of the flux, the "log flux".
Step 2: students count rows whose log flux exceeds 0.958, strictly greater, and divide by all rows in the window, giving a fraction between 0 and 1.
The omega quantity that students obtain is 0.0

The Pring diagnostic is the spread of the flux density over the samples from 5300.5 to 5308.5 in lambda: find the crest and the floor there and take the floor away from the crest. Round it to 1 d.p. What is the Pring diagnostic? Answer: 1.4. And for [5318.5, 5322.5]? 0.9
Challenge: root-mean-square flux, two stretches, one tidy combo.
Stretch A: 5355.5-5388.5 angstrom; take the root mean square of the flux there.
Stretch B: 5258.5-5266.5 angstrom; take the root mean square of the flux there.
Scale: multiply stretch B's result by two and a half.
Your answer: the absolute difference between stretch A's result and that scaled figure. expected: 12.0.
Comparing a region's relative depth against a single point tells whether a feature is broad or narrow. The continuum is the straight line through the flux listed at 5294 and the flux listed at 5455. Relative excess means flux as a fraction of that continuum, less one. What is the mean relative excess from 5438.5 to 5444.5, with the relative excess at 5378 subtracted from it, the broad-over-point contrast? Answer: 0.04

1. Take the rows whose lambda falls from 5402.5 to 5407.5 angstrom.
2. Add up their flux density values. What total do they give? 41.2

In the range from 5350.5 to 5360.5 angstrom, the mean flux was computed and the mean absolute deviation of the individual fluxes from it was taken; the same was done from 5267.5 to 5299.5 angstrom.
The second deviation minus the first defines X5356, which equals 0.26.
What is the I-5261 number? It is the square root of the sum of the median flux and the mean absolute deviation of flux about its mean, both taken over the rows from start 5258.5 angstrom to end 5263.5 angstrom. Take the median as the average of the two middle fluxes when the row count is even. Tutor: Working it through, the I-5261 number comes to 3.08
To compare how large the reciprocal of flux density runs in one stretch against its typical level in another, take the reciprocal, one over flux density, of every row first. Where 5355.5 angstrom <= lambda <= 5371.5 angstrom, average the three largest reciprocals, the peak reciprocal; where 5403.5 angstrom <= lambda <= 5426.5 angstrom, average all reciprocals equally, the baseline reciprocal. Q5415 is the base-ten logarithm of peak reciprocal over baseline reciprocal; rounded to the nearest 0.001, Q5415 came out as 0.015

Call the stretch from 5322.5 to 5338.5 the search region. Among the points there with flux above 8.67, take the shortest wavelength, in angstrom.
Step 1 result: 5333 angstrom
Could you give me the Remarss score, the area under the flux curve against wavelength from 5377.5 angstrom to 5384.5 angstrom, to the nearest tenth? 62.7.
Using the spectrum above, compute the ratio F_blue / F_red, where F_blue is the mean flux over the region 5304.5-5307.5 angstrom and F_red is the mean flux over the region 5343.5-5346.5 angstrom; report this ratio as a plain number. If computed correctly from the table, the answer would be 1.07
